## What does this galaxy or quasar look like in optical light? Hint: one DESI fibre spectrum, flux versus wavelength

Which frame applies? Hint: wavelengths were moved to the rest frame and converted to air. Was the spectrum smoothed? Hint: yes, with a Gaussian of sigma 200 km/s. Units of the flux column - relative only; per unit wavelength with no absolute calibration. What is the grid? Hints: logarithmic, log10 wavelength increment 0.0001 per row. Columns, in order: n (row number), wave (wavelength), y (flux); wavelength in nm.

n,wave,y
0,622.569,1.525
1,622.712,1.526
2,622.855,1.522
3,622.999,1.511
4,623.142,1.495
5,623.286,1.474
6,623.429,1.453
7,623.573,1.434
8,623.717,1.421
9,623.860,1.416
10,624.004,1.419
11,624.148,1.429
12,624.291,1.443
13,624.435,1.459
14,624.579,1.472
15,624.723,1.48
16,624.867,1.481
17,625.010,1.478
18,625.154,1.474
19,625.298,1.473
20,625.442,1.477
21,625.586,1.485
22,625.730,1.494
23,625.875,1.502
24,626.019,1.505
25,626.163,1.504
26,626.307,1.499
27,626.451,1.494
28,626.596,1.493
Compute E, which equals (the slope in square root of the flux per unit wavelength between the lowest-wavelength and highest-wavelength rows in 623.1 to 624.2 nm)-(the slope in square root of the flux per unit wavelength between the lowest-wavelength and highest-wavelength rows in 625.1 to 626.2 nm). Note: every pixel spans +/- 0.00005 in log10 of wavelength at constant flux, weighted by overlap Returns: -0.04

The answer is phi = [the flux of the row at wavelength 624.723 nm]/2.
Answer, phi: 0.740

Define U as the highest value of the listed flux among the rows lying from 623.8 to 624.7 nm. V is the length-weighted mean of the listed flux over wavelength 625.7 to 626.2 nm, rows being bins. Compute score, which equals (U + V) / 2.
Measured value 1.486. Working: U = 1.472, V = 1.50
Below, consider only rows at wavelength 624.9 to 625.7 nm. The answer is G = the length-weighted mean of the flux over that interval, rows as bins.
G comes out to 1.48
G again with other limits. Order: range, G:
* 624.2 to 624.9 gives 1.47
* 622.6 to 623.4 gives 1.51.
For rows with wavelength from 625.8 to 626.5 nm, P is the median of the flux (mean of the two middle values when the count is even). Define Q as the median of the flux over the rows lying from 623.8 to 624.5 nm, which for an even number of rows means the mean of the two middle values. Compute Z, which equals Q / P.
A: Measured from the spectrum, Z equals 0.95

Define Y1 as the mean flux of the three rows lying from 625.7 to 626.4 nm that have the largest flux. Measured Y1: 1.50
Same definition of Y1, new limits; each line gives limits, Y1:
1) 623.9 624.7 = 1.46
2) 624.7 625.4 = 1.48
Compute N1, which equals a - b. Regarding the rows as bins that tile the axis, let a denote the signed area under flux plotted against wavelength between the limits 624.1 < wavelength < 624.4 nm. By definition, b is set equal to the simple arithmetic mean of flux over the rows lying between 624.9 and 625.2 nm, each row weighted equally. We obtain -1.04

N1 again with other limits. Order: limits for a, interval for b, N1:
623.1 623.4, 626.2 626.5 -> -1.05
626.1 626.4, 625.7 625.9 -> -1.05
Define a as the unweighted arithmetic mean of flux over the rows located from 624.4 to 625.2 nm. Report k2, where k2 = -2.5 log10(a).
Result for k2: -0.421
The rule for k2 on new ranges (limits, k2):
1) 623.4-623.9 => -0.389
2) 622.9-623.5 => -0.428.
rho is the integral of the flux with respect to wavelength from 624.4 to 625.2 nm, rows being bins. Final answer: 1.18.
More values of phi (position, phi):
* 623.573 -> 0.717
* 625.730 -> 0.747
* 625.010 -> 0.739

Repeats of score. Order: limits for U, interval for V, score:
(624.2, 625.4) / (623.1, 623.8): 1.467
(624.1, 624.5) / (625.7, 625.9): 1.475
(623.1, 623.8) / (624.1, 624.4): 1.468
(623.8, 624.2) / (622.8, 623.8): 1.450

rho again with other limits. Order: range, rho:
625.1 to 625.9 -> 1.19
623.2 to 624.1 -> 1.29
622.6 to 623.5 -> 1.35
